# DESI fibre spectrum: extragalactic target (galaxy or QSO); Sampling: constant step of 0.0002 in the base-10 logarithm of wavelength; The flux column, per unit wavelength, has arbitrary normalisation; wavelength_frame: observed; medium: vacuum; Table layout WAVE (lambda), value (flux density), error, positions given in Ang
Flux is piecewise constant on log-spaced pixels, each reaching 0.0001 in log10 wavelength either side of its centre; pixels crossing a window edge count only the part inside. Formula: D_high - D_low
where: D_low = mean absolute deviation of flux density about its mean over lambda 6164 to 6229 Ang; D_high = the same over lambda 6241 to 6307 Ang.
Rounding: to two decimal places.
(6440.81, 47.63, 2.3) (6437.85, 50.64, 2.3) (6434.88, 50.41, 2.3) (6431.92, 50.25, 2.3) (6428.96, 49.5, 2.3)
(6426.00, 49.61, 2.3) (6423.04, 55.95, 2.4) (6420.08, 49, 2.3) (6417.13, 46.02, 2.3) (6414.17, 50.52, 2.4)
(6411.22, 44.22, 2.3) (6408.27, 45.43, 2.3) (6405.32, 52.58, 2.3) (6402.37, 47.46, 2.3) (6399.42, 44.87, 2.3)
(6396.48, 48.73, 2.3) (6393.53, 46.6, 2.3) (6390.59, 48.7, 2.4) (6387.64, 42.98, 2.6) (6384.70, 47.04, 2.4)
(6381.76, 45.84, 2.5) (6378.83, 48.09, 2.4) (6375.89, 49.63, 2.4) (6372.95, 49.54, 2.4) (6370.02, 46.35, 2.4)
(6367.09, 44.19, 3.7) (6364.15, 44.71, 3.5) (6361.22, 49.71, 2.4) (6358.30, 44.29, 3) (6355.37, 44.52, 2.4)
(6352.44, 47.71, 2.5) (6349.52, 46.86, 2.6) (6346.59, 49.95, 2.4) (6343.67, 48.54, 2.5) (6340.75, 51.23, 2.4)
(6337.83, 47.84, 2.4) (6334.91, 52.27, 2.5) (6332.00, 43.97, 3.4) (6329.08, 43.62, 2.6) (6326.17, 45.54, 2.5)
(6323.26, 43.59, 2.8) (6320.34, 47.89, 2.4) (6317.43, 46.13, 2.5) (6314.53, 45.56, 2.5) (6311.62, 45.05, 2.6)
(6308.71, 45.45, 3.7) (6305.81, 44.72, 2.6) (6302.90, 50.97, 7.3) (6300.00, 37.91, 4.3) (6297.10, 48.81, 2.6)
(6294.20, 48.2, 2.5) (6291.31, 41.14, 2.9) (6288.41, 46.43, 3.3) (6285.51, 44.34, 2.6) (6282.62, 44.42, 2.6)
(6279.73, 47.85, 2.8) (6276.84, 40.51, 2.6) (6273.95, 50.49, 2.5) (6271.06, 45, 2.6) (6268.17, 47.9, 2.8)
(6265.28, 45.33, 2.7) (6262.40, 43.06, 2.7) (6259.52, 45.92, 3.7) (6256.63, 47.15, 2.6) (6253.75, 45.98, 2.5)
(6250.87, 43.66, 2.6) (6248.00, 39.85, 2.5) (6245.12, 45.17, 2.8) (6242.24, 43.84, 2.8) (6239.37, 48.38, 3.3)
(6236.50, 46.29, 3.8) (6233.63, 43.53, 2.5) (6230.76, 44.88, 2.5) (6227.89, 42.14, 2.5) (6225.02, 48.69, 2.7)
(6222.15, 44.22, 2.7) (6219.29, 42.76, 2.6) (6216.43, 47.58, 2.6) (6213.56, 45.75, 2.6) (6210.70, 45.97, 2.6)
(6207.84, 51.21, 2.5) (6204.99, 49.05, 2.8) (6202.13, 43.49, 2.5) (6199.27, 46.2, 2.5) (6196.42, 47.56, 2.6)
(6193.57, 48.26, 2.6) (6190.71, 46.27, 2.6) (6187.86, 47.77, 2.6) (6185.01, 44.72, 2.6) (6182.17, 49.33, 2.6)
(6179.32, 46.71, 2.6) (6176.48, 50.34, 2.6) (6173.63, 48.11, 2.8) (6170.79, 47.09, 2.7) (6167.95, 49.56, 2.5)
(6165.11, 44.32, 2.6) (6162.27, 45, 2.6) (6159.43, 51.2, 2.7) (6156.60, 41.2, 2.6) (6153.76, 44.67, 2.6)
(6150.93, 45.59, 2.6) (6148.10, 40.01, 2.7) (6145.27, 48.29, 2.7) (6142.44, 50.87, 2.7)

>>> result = 0.50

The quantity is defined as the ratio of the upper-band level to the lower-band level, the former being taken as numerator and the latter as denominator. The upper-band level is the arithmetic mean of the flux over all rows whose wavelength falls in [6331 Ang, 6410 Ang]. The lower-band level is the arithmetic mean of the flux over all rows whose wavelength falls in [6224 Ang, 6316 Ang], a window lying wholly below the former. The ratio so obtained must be 1.05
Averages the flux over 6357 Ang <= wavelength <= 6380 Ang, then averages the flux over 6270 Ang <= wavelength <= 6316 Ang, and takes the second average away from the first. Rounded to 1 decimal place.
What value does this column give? 1.6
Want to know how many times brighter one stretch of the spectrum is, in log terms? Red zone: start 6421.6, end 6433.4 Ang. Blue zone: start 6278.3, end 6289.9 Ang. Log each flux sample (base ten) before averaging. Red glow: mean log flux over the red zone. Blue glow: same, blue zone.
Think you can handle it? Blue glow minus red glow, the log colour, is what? -0.050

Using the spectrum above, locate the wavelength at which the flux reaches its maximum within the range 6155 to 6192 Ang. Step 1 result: 6159.43 Ang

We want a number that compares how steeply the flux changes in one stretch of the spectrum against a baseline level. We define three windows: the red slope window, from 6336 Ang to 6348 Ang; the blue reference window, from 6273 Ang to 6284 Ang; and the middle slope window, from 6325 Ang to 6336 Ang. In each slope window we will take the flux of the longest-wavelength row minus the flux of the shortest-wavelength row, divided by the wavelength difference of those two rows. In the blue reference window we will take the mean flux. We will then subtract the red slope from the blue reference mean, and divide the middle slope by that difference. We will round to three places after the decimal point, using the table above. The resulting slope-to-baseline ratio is 0.017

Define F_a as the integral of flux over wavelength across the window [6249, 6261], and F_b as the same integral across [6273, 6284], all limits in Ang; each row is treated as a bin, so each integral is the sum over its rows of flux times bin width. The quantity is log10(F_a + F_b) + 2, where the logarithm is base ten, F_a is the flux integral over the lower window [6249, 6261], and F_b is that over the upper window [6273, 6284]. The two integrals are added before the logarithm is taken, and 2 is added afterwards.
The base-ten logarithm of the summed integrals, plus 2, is 5.02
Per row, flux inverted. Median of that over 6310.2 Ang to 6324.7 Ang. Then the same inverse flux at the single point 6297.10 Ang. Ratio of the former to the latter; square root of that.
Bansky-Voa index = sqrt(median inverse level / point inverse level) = 1.04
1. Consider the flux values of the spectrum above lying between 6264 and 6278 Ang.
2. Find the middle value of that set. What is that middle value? 45.3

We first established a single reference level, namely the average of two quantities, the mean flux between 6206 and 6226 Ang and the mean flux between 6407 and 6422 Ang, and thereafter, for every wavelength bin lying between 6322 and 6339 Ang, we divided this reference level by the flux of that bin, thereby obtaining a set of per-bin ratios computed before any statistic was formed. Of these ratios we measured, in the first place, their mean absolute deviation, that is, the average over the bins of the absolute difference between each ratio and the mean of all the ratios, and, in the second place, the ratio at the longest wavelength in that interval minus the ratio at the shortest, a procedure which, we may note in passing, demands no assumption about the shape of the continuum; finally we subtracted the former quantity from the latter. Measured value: -0.15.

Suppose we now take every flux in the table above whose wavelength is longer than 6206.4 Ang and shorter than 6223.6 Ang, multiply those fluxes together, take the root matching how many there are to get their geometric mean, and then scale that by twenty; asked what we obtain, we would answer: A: 923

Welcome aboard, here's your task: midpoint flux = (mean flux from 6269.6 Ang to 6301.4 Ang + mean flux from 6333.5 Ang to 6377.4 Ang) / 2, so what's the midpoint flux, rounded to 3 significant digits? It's 46.4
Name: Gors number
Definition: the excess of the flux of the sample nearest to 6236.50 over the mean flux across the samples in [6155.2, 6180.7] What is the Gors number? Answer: -1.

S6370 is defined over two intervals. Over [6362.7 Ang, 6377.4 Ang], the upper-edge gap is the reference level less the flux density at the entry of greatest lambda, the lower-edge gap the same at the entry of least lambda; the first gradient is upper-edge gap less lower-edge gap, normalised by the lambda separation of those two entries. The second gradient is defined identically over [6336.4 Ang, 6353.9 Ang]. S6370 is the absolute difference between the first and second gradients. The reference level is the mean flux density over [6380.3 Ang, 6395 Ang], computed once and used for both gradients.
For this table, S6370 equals 0.43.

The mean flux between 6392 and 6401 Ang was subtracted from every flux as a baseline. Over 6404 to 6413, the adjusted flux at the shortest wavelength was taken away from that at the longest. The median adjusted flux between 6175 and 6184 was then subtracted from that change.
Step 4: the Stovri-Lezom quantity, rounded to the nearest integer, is -11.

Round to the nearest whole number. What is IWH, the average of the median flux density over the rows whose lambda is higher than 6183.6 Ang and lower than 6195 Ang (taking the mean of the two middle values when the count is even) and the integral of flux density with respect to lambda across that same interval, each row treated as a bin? 290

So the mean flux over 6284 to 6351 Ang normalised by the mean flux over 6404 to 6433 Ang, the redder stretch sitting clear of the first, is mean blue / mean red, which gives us 0.94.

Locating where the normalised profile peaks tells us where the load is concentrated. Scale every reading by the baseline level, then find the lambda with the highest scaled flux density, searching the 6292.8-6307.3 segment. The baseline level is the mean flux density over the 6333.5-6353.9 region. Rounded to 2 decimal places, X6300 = 6302.90 Ang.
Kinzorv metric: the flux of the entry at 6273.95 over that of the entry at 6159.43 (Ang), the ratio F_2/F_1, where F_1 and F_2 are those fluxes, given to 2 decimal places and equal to 0.99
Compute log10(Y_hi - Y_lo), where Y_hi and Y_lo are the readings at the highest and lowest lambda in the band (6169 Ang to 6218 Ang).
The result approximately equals -0.31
